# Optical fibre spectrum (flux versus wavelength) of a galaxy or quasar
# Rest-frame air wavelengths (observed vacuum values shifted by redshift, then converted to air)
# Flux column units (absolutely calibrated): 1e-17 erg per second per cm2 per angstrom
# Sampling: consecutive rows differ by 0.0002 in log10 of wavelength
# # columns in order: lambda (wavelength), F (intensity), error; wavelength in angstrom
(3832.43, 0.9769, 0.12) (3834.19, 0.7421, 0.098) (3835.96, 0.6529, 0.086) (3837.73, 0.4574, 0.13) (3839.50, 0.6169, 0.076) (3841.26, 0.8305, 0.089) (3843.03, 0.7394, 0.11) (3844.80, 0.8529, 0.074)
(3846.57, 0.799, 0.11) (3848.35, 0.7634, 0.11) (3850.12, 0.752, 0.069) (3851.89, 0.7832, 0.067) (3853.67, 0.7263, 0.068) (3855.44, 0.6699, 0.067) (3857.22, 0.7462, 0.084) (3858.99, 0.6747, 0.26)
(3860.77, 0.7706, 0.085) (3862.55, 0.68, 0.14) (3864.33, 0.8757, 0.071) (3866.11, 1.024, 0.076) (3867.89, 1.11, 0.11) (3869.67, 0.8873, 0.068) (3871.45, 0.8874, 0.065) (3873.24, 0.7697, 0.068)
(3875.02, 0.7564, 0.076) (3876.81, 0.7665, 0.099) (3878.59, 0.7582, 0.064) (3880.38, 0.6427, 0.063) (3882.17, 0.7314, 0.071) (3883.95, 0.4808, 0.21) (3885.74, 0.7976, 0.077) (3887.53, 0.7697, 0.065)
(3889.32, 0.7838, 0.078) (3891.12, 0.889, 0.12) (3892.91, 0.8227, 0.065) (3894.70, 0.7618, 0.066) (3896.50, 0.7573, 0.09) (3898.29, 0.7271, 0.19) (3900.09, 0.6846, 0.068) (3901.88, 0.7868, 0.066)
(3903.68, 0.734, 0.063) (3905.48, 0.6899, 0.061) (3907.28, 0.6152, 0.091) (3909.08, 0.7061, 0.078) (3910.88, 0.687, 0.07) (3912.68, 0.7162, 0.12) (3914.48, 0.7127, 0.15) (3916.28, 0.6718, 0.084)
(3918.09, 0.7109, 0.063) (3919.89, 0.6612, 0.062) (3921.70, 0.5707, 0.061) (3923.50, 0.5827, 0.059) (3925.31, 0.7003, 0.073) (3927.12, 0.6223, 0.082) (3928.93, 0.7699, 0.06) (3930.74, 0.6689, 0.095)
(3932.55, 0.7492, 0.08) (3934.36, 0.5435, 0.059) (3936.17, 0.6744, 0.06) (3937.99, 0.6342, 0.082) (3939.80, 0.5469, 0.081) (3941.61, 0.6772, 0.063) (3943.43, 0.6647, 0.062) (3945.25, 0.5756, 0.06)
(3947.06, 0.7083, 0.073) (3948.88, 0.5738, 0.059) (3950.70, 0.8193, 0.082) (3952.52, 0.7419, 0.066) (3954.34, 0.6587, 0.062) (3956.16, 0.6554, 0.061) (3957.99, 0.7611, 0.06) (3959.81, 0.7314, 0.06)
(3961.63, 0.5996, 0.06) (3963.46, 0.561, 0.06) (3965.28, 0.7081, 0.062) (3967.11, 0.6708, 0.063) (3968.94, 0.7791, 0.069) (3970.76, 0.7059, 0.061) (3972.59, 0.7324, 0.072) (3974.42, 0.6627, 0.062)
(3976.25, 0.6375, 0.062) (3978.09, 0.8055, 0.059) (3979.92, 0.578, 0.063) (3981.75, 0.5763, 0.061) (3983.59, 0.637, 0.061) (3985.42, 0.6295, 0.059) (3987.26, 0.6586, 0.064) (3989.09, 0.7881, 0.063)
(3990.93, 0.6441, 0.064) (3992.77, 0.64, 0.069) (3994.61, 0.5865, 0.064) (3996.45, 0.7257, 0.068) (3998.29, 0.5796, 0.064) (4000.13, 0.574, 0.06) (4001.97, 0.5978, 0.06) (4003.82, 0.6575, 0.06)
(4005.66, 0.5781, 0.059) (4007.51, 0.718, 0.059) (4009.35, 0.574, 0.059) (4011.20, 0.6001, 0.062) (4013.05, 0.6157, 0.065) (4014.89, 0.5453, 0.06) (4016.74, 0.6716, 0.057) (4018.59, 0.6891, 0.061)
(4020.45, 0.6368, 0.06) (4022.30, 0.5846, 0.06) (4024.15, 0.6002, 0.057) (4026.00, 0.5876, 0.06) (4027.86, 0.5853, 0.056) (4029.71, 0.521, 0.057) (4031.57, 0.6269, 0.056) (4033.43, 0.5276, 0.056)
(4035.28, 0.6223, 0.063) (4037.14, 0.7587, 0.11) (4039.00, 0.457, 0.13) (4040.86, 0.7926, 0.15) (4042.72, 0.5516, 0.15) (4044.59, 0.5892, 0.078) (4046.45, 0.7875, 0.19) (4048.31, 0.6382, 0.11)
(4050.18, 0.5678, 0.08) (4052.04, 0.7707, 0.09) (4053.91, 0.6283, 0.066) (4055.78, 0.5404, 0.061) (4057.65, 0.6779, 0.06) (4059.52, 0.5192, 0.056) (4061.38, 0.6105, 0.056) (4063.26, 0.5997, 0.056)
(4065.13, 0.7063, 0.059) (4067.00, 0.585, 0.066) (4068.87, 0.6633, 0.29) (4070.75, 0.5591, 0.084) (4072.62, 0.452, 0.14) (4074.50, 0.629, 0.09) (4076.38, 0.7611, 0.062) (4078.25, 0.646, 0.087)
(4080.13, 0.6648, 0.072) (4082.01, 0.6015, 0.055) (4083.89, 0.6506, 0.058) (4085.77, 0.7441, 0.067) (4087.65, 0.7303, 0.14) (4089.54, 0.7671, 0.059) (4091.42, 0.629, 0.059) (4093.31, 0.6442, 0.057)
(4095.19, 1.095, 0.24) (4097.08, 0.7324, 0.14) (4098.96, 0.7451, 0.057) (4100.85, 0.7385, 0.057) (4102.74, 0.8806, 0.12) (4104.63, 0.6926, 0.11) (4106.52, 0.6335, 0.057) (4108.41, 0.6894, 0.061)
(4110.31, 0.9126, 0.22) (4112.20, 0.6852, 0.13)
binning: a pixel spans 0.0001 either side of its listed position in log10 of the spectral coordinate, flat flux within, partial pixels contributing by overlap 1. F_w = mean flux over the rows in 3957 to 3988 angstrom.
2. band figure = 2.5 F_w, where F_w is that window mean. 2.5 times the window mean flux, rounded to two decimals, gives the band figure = 1.68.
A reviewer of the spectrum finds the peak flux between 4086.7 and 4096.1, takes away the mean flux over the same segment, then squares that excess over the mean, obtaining 0.104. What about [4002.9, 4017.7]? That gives 0.010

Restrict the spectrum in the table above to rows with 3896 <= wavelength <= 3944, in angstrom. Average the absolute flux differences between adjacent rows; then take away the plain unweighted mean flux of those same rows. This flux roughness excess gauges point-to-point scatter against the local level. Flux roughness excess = -0.605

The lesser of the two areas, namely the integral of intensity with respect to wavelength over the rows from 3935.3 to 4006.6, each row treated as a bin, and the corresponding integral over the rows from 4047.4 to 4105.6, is 39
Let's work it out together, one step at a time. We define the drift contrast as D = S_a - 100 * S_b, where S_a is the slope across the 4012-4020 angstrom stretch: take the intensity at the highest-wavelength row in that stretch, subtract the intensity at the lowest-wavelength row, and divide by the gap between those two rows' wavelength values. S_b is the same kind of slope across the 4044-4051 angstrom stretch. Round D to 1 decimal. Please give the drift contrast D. 0.4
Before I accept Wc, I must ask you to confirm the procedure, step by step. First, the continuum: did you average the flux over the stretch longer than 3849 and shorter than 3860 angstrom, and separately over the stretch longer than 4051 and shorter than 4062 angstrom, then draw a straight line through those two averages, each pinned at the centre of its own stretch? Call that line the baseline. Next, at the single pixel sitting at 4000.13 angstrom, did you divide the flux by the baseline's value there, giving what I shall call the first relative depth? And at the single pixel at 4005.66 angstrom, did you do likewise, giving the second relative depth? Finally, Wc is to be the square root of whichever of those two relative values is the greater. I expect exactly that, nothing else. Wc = 0.94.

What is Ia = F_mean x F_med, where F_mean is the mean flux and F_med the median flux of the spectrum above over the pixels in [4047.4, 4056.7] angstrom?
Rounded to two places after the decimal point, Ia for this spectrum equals 0.40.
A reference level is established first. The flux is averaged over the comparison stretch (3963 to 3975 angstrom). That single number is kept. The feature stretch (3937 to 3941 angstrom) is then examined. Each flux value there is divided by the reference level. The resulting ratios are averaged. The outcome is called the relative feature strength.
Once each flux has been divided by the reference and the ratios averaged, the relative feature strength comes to 0.86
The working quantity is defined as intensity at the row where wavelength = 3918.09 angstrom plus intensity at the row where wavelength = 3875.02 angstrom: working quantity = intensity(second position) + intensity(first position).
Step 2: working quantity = 1.47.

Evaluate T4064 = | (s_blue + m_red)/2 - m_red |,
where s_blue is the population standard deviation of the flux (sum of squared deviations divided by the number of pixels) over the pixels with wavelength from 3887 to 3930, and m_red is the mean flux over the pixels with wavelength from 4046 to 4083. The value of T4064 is 0.28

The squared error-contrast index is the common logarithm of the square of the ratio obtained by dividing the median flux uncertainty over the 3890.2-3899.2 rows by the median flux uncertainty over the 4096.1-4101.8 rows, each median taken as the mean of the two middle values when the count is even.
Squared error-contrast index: 0.40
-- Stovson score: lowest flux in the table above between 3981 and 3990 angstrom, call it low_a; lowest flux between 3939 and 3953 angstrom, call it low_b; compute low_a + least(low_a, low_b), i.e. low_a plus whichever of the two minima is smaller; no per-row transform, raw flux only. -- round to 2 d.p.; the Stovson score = 1.12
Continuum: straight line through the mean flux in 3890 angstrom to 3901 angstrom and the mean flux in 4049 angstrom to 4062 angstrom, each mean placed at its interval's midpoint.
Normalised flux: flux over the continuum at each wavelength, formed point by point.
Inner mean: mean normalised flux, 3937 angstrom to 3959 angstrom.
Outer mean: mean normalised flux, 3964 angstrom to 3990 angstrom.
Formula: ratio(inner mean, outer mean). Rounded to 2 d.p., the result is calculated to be 0.94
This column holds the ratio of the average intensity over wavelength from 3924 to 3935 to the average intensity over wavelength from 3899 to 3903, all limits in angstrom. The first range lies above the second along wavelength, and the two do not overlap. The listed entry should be 0.92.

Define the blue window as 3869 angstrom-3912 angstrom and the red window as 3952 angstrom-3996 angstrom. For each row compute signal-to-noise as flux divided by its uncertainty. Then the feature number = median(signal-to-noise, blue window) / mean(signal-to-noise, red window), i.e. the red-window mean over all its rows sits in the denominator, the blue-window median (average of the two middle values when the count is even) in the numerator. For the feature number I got 0.96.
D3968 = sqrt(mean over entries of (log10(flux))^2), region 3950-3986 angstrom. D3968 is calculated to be 0.175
